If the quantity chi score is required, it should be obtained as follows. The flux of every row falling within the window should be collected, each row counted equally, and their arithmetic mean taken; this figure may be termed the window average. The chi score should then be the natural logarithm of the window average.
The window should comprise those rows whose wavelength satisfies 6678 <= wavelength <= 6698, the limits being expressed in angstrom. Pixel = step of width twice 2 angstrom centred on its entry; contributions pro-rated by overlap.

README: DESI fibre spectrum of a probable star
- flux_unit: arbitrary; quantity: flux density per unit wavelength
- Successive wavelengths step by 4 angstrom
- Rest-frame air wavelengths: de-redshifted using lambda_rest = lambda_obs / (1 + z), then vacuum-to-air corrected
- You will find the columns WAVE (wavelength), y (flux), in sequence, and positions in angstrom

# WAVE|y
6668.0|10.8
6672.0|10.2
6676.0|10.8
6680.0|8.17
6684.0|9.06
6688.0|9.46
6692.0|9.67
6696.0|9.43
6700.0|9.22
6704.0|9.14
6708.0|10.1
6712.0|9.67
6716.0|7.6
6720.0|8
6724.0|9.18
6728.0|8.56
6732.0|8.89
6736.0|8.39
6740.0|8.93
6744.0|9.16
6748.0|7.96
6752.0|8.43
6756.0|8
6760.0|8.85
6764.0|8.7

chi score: 2.215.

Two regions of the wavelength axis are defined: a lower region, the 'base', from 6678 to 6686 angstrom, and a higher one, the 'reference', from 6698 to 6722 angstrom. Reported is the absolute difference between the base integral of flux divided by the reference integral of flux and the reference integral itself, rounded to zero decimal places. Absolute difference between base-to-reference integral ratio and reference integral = 215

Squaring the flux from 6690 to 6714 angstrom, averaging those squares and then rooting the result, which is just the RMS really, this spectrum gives 9.5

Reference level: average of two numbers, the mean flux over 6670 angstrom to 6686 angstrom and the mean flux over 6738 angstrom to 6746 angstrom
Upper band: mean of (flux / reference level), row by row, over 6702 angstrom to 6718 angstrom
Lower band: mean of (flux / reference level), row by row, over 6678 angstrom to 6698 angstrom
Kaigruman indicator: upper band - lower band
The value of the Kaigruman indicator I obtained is -0.003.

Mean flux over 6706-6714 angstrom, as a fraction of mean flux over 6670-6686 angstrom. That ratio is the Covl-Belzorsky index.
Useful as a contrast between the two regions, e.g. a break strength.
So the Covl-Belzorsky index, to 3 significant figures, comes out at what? 1.03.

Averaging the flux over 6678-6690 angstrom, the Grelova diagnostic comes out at 8.90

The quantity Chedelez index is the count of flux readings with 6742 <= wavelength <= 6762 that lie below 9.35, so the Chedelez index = 5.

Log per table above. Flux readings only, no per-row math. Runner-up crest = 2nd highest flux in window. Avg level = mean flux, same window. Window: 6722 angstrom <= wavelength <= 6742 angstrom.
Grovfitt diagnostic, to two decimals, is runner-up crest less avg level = 0.14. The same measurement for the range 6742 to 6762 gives 0.37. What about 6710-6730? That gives 0.58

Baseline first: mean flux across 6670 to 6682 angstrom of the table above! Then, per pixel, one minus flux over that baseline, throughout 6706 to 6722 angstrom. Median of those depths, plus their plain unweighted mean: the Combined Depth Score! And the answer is 0.18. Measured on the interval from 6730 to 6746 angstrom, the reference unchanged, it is 0.17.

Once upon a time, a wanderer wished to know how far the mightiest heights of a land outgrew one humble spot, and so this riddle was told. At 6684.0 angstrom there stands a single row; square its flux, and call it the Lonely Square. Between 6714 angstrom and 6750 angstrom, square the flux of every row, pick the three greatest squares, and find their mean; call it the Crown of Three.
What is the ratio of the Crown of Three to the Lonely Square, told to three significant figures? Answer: 1.01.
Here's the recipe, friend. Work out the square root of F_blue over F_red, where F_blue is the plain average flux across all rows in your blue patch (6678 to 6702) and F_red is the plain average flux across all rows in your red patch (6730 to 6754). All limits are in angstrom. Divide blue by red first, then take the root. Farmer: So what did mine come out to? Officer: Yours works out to 1.031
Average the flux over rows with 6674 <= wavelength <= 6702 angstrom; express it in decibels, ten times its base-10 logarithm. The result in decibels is 9.7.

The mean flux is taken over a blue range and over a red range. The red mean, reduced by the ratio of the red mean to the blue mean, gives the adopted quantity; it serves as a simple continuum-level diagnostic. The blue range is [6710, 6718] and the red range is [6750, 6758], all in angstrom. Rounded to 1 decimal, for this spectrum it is 7.3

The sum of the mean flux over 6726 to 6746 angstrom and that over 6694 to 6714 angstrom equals 18.3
